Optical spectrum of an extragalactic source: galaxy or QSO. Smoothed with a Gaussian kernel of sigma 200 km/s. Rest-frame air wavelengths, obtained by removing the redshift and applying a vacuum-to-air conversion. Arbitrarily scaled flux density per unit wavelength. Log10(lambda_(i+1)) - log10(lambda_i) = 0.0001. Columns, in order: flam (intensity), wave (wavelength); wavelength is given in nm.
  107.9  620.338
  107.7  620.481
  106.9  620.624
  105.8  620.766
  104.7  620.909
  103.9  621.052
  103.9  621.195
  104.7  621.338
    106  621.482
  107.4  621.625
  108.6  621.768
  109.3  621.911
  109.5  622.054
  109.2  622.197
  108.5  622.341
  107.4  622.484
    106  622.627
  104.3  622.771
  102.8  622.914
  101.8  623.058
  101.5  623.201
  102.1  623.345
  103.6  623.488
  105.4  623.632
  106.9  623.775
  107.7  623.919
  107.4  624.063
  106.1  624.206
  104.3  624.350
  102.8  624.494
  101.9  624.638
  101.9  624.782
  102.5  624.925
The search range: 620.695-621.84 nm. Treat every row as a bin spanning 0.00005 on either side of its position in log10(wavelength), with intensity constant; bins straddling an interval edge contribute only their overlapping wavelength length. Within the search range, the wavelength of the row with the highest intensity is 621.768 nm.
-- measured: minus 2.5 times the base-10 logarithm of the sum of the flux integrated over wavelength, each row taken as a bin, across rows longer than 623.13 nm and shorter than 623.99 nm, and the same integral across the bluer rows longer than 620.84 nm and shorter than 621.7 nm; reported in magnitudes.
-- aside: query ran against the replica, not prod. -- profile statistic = -5.640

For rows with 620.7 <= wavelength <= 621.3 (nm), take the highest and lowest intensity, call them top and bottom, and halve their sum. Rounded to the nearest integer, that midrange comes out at 105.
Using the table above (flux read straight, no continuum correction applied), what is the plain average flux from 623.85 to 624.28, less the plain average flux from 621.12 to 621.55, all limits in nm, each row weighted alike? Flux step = 2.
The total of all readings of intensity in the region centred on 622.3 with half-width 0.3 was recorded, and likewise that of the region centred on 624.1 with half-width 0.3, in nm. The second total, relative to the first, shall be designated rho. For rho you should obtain 0.98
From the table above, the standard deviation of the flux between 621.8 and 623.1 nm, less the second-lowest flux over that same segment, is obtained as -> -100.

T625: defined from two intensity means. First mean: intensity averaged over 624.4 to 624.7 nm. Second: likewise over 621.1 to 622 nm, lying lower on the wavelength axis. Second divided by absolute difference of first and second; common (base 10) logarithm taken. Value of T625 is 1.4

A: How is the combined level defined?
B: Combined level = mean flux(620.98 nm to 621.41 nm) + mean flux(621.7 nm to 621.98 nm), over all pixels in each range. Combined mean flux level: 213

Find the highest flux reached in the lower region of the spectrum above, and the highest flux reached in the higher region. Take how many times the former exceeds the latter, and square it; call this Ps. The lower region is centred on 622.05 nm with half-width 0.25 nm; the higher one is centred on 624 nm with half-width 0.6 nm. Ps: 1.03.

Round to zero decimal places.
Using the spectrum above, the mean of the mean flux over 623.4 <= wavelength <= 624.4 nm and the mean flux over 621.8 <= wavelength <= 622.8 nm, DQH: 107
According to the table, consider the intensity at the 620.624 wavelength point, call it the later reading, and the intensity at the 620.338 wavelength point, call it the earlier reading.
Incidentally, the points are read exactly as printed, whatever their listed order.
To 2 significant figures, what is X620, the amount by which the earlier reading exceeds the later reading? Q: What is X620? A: 1.0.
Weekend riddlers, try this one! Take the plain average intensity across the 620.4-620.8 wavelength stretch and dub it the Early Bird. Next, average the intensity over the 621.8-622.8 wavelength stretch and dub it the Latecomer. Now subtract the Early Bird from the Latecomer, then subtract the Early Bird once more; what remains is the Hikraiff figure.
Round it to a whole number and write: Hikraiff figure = -106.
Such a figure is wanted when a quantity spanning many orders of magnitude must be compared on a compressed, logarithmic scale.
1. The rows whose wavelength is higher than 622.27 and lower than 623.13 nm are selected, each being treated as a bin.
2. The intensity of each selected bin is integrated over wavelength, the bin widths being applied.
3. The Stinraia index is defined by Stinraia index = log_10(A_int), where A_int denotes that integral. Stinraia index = 1.96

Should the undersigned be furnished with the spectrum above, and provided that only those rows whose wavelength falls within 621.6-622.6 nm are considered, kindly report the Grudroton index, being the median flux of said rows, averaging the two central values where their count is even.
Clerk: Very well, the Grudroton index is 109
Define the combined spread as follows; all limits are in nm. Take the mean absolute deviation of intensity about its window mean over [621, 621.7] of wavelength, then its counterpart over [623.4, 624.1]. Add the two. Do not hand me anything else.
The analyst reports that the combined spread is 2.6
